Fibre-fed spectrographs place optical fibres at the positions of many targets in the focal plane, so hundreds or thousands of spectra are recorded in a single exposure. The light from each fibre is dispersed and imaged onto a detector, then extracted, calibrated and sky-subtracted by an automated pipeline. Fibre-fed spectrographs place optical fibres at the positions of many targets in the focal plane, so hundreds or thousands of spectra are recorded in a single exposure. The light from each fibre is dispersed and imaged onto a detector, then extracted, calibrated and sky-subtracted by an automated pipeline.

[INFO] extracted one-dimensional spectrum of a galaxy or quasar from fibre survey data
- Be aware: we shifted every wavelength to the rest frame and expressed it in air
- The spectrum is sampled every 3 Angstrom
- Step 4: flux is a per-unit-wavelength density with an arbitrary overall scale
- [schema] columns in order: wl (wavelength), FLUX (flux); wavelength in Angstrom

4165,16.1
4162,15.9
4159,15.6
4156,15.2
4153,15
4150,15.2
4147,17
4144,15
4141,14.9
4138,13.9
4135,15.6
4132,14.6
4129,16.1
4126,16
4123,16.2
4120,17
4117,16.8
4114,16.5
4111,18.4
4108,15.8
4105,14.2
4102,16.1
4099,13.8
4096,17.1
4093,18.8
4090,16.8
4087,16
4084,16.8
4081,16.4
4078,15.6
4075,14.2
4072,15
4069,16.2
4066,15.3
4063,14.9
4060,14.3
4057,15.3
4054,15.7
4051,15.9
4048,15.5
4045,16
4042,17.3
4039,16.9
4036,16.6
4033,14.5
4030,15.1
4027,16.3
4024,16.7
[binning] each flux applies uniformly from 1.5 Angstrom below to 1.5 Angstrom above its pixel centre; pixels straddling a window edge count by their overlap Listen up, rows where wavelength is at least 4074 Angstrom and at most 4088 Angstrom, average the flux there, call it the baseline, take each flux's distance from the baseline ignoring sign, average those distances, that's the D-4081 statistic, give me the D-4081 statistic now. 0.72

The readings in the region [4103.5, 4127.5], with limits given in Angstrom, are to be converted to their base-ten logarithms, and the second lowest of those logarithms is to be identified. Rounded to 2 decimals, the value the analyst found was 1.20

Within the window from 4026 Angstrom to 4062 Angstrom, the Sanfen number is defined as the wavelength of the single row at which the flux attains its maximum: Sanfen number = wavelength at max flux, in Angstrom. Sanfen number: 4042 Angstrom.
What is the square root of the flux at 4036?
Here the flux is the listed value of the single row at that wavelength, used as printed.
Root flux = 4.07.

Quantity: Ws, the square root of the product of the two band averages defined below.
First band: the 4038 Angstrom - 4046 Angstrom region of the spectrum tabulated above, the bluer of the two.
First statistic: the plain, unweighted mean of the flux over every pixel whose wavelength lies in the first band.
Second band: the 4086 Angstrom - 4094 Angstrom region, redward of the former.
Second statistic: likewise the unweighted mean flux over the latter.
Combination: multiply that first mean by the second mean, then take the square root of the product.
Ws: 17.0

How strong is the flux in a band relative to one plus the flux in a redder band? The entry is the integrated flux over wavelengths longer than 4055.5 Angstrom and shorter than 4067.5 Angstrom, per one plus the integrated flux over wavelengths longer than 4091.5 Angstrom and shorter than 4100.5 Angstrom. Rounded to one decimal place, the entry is 1.2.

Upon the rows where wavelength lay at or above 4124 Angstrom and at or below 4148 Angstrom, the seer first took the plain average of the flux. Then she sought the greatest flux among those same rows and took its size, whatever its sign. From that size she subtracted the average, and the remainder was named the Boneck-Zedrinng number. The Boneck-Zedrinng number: 1.6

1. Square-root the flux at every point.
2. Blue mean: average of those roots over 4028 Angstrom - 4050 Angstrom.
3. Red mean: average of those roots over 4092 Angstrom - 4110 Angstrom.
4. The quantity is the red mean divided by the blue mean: 0.998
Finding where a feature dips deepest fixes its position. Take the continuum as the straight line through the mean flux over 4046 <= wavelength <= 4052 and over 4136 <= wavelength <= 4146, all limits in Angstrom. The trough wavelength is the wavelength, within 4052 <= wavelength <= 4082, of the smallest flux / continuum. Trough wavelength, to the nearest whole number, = 4060 Angstrom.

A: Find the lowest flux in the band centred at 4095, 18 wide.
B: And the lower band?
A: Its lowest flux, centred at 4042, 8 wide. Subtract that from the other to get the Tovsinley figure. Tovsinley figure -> -2.20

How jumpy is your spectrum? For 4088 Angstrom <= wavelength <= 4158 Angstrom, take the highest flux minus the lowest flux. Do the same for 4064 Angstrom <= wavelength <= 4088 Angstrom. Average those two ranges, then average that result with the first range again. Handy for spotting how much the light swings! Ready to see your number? 4.40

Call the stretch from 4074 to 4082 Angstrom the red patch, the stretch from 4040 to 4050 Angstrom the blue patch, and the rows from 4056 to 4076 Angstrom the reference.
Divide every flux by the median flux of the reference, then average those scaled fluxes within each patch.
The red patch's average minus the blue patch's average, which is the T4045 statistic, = -0.058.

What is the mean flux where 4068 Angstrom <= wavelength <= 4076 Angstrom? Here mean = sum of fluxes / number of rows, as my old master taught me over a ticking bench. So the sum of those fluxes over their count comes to 15.1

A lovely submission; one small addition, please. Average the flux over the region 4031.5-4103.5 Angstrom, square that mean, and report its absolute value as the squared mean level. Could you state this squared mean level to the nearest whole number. 252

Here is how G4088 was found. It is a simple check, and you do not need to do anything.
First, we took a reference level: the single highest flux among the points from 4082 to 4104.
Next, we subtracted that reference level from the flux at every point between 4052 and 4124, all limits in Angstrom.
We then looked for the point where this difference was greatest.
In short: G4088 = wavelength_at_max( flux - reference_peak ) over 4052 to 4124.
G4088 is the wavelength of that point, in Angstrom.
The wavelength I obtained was 4093 Angstrom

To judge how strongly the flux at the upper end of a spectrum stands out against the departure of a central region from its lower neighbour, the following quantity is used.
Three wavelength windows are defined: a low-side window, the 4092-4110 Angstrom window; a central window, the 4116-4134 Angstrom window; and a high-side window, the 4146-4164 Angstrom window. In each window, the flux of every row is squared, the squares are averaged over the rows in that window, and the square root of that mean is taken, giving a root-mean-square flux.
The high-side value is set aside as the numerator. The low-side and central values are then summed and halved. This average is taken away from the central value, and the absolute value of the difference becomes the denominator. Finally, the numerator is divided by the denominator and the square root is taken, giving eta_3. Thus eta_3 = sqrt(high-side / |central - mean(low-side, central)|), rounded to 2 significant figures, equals 20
